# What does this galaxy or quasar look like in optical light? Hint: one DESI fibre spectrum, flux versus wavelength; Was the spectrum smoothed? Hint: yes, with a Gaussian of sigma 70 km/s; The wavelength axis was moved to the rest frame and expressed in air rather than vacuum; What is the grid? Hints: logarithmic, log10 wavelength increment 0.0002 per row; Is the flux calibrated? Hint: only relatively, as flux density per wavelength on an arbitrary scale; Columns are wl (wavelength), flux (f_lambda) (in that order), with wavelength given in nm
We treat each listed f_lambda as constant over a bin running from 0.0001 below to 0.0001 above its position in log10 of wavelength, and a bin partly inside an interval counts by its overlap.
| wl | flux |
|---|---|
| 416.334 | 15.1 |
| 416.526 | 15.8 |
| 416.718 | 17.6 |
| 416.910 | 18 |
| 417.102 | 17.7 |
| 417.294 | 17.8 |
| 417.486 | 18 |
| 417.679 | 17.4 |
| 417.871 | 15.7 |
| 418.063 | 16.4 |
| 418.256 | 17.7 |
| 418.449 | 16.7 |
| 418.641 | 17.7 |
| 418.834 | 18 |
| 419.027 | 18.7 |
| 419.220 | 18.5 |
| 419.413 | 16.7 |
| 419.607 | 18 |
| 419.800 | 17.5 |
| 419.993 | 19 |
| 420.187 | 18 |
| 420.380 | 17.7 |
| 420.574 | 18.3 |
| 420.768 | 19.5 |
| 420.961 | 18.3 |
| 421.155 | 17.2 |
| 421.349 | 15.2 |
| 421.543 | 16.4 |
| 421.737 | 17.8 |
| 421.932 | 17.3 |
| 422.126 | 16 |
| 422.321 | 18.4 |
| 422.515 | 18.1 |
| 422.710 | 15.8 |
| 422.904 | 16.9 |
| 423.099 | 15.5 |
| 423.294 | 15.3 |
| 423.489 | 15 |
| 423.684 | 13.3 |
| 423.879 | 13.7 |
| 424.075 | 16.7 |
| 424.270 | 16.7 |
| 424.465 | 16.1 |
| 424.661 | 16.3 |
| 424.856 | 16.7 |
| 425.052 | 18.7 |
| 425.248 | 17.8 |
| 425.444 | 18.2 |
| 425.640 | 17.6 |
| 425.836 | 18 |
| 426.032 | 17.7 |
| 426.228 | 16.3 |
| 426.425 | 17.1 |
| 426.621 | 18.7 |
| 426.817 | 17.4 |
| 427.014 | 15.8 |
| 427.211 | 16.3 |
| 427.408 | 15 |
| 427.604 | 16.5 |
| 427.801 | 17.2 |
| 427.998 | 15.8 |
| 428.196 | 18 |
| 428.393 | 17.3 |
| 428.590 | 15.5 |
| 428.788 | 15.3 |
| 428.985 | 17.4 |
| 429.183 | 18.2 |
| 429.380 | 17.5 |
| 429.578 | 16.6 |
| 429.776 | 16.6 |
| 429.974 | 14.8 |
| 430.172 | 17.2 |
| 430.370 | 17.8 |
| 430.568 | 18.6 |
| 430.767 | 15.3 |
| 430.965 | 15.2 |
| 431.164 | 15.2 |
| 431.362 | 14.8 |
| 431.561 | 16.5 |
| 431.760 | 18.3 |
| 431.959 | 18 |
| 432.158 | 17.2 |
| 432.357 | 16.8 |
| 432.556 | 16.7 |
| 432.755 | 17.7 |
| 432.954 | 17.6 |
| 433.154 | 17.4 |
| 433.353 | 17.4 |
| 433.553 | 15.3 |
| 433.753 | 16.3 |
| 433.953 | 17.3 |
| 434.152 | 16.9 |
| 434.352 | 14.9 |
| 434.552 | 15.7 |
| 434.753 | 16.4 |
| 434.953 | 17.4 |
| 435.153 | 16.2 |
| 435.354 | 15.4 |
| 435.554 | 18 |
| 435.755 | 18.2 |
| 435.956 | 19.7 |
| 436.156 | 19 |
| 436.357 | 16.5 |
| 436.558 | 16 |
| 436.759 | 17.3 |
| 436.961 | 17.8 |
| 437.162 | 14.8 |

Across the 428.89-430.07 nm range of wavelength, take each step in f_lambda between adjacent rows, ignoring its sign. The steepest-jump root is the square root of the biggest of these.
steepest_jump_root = 1.34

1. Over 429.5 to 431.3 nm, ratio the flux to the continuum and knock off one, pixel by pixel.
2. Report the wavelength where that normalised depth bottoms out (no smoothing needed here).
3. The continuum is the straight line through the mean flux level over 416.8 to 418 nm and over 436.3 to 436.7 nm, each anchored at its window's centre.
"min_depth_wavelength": 429.974 nm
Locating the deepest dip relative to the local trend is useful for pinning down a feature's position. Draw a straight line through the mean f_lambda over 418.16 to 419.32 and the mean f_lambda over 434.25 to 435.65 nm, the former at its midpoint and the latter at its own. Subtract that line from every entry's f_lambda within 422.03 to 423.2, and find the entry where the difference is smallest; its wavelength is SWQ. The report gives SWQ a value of 423.099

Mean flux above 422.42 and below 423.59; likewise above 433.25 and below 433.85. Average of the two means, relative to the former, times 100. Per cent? 101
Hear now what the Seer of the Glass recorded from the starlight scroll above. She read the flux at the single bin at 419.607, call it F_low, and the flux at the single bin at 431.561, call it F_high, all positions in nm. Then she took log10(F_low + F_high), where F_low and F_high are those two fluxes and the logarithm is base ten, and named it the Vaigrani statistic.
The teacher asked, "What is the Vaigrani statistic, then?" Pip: 1.54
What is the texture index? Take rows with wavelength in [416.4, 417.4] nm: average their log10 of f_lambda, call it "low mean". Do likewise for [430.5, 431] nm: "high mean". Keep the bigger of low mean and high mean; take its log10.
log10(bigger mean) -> 0.093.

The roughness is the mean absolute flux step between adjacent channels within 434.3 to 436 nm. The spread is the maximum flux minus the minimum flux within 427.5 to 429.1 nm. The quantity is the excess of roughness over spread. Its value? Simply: -1.6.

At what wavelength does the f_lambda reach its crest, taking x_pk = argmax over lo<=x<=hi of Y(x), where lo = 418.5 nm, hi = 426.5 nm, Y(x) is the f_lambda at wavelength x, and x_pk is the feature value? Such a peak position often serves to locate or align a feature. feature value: 420.768 nm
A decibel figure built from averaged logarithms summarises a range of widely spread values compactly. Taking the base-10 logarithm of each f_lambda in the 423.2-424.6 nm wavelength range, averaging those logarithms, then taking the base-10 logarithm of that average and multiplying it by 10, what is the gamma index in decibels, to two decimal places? 0.73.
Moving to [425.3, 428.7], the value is 0.89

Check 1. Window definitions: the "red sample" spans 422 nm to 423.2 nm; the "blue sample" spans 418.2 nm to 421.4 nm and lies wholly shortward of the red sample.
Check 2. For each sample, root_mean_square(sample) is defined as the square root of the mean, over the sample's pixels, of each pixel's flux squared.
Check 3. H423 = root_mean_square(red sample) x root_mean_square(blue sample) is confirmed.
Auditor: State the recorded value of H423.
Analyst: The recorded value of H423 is 300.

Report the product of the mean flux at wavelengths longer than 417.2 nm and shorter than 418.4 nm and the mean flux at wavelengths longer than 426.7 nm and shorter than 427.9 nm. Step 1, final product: 281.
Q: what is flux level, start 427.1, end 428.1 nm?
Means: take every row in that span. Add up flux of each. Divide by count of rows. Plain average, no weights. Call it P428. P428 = 16.2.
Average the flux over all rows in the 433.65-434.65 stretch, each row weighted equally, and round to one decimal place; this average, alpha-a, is 16.2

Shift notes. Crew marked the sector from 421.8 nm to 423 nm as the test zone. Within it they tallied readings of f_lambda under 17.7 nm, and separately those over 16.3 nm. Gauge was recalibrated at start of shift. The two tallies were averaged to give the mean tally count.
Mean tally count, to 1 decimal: 4.0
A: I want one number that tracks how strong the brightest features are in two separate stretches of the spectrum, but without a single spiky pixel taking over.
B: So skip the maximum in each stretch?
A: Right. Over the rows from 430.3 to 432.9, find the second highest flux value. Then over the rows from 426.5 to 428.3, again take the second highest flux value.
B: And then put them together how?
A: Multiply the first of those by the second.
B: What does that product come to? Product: 329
